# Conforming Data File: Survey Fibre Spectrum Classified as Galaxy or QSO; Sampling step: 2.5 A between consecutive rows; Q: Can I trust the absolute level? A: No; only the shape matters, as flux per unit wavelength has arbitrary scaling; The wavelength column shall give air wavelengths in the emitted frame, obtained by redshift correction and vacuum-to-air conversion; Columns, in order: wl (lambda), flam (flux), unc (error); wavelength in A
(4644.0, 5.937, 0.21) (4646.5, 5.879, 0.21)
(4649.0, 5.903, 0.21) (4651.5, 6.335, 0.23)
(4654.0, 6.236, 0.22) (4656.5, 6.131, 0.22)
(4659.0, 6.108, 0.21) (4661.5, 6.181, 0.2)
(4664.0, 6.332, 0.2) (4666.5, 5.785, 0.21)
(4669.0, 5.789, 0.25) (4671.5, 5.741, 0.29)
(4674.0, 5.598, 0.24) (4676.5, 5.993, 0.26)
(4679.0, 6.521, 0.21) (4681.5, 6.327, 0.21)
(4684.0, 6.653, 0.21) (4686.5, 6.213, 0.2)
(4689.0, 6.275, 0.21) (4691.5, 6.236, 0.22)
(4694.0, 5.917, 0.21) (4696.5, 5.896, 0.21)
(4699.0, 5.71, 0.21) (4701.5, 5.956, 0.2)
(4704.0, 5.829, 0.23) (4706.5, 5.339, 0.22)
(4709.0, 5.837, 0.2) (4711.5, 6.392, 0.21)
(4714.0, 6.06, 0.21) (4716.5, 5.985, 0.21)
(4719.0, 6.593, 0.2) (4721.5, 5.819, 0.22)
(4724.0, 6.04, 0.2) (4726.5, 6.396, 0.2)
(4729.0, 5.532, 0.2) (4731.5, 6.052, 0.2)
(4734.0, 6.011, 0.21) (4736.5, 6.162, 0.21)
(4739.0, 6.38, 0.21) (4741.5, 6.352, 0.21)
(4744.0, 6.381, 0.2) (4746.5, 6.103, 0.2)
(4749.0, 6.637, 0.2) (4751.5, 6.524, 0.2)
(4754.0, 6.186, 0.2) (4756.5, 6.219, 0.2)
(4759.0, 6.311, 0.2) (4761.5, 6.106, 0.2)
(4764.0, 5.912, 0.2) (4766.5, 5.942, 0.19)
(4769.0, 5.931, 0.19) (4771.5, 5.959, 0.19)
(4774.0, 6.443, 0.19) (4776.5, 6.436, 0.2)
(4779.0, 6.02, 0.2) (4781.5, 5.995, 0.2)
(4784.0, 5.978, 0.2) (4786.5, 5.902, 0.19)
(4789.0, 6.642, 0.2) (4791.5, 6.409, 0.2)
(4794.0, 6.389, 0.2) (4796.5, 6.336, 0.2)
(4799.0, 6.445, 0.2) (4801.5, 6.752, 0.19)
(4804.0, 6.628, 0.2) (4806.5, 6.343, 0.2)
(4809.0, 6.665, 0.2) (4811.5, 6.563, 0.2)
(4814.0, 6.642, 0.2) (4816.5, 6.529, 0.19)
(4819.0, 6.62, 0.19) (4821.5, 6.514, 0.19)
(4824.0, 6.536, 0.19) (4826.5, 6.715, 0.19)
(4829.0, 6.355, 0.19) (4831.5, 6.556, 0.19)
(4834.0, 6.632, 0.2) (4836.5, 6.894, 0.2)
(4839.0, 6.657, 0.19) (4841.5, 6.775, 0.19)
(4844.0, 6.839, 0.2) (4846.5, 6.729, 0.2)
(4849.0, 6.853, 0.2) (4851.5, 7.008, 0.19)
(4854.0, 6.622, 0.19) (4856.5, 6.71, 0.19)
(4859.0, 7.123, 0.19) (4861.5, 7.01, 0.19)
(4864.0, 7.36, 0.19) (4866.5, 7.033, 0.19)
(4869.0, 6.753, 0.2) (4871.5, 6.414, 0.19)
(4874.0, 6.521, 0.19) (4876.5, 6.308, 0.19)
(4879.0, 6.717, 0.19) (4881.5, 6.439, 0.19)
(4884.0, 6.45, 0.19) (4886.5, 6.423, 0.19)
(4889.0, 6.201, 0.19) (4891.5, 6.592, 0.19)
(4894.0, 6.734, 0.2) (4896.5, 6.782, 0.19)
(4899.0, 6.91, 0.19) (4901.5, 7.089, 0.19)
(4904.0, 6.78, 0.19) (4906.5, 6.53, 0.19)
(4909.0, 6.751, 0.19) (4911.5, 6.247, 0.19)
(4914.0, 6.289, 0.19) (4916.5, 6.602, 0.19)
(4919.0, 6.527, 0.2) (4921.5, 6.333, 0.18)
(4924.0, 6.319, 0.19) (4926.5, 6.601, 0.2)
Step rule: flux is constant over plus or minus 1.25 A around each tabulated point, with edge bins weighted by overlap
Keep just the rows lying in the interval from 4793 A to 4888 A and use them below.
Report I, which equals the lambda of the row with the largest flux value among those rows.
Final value 4864.0 A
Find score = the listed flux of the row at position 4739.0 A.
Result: 6.38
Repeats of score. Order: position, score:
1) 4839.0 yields 6.657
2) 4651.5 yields 6.335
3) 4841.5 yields 6.775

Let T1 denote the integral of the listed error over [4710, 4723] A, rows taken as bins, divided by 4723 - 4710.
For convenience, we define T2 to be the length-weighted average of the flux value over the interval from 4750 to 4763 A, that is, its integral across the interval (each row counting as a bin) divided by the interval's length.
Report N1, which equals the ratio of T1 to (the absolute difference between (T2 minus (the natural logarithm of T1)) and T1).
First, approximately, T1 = 0.210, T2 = 6.27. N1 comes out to 0.028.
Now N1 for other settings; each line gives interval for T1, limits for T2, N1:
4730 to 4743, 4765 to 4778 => 0.028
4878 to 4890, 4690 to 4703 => 0.026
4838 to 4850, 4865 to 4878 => 0.024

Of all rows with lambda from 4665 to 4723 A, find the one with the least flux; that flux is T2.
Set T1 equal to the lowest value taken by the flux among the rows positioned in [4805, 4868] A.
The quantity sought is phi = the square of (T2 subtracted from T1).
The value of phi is 1.01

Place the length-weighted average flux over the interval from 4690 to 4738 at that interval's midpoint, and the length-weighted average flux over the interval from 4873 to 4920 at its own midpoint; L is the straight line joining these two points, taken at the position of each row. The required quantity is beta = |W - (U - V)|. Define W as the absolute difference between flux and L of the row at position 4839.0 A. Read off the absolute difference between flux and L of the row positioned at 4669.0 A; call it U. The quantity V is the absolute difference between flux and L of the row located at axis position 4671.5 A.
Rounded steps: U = 0.06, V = 0.114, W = 0.27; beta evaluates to 0.32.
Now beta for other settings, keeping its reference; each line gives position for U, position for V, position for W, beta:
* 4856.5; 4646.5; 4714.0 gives 0.09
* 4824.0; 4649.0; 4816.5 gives 0.14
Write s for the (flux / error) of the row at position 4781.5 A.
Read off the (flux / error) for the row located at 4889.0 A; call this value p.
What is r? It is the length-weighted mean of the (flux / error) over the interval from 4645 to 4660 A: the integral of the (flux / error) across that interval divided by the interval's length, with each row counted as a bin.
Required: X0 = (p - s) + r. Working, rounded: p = 32.6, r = 28.1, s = 30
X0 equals 31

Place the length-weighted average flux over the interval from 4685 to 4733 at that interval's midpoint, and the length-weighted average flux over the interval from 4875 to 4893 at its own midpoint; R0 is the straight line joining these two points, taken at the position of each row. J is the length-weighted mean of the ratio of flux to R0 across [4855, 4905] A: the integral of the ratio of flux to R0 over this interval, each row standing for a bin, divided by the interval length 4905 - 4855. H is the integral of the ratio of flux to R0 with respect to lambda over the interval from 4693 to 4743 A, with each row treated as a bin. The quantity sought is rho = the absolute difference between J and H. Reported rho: 48.8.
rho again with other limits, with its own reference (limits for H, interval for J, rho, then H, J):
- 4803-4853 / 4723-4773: 51.7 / 52.7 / 1.009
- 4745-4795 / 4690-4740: 49.3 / 50.3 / 0.997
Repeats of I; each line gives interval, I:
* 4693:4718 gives 4711.5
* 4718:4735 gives 4719.0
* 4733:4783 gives 4749.0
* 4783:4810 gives 4801.5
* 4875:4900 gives 4899.0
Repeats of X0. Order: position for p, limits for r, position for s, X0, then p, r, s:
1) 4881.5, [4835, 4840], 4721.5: 42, 33.9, 34.7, 26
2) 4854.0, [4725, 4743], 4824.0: 30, 34.9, 29.8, 34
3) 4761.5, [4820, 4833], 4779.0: 35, 30.5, 34.4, 30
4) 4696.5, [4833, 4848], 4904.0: 27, 28.1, 34.4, 36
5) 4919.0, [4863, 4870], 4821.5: 35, 32.6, 36.5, 34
